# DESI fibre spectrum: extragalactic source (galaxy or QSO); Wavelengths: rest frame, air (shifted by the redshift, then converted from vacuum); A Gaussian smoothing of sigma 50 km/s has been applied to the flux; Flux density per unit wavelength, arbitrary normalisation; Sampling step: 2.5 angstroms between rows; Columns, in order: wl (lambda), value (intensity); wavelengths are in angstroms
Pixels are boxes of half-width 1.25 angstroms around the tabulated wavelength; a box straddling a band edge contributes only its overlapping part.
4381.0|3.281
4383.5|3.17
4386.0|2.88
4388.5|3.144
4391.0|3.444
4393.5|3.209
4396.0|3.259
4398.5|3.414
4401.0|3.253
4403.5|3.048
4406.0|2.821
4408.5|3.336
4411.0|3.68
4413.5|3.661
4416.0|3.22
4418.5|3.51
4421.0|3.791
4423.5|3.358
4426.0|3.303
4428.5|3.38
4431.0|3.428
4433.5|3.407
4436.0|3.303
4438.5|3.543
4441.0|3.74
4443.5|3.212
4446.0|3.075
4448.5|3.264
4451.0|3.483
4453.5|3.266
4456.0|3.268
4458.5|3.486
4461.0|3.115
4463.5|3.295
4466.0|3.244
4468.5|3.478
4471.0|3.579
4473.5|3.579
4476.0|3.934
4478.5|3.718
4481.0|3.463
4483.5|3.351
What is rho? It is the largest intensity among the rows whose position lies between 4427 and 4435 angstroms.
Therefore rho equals 3.428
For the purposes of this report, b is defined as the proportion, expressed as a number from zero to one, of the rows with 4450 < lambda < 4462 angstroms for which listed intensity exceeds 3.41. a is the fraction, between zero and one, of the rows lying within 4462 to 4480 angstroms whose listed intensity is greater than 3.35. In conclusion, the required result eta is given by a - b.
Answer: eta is 0.3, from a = 0.7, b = 0.4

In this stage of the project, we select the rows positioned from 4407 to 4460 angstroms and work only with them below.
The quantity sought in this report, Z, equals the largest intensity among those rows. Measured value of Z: 3.791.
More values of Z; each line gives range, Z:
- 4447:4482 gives 3.934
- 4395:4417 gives 3.68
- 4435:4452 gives 3.74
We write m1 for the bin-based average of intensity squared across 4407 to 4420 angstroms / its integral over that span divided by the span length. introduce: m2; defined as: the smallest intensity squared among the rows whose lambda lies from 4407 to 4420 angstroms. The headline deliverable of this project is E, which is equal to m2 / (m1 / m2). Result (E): 8.9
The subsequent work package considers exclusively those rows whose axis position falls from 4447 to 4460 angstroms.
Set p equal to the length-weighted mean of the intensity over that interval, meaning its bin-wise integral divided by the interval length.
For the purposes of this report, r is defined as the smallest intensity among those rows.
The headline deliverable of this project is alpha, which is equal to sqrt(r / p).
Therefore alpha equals 0.988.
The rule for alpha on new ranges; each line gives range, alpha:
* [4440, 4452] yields 0.959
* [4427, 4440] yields 0.983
